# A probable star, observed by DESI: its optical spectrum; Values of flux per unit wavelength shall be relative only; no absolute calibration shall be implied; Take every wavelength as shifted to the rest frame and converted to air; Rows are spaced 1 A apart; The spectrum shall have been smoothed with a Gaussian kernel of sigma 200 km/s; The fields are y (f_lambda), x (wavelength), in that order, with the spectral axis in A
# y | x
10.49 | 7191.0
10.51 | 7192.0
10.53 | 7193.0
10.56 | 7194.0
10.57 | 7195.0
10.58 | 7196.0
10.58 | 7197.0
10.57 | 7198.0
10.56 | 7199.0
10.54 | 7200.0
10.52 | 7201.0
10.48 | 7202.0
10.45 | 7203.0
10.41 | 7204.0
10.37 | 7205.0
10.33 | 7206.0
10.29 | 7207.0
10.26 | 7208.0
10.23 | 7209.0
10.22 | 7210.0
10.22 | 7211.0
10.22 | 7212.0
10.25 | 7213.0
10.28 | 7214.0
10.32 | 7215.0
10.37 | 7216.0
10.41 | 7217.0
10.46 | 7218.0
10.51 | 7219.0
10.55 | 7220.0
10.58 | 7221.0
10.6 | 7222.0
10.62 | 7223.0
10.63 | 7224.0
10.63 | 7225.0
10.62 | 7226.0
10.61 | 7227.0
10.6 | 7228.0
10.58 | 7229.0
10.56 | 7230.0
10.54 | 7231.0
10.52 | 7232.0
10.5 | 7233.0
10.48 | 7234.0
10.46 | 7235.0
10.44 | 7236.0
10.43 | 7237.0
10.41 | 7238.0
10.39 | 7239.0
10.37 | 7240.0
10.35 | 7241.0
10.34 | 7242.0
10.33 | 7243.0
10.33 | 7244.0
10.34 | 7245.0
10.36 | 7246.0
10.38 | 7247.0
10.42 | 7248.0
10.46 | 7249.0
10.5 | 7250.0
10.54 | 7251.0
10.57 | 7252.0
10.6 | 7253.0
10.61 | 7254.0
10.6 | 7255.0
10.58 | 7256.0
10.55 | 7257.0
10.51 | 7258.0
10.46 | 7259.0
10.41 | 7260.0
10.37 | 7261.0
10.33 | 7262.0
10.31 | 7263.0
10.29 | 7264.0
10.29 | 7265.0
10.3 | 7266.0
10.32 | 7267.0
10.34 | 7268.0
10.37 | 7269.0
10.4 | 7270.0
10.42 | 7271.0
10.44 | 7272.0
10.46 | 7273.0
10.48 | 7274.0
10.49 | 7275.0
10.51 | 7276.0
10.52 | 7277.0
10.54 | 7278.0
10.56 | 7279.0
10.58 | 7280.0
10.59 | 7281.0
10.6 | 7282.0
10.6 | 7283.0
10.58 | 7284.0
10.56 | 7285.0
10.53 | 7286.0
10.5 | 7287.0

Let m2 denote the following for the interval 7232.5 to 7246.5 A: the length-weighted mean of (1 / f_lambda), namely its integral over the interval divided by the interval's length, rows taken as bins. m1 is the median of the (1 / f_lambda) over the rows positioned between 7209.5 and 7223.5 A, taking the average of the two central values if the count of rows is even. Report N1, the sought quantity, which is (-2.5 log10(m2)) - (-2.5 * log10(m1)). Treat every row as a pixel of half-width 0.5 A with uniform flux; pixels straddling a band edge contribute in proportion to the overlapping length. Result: 0.000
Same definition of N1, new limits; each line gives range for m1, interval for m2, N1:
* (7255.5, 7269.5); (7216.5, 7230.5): 0.022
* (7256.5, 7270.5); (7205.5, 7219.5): -0.005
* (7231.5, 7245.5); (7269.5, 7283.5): 0.012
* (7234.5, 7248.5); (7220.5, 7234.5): 0.021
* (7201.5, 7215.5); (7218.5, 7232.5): 0.031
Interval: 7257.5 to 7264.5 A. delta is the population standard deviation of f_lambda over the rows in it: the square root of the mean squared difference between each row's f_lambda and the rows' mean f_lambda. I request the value 0.075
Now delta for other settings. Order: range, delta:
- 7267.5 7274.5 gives 0.046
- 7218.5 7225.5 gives 0.042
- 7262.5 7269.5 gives 0.027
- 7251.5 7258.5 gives 0.032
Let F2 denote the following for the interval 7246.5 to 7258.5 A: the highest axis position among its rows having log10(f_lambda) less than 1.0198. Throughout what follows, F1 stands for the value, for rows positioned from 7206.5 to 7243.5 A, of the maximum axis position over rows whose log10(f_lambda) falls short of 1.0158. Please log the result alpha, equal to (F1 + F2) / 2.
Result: 7246.0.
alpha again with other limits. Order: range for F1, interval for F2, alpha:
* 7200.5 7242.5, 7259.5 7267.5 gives 7254.5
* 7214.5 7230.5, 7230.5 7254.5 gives 7232.5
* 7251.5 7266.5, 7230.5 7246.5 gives 7256.0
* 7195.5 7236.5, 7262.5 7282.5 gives 7244.5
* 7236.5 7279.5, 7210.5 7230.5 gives 7243.5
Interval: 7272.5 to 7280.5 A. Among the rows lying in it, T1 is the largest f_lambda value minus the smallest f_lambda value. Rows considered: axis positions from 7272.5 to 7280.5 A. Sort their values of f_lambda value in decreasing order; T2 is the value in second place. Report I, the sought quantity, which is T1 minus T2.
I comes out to -10.4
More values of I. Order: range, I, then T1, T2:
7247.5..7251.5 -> -10.4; 0.120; 10.5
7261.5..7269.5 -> -10.3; 0.080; 10.34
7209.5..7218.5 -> -10.2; 0.240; 10.41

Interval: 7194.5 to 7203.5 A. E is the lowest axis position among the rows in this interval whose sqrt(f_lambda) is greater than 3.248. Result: 7195.0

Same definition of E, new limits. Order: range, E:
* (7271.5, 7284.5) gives 7279.0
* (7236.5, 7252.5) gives 7252.0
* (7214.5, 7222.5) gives 7220.0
